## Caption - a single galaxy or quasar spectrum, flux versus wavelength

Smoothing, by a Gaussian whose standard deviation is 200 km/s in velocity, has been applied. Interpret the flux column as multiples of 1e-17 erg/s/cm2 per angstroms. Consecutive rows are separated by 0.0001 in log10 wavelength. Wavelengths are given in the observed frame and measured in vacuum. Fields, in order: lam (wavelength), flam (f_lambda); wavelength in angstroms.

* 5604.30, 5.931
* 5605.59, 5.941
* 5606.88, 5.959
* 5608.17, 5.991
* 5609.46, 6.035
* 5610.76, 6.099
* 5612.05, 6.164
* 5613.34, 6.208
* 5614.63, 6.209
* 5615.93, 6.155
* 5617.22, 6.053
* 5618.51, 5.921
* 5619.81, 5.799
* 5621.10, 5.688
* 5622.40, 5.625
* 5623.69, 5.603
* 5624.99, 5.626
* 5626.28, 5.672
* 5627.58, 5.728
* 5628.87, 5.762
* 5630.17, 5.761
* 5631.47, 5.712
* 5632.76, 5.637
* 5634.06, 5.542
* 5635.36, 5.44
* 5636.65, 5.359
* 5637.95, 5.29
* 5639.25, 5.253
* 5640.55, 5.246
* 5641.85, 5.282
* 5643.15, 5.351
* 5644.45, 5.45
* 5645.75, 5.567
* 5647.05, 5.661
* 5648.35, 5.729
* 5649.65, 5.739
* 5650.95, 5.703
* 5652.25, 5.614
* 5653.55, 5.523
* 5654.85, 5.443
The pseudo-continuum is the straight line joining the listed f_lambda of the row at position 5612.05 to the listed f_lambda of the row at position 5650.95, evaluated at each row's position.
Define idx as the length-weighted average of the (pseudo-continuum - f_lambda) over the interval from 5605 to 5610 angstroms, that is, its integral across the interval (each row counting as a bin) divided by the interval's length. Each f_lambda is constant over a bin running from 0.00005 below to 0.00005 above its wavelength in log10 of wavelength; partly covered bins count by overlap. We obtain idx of 0.2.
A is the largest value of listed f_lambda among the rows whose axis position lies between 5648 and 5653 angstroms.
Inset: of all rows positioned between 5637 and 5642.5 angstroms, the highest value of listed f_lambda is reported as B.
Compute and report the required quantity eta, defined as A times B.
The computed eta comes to 30.4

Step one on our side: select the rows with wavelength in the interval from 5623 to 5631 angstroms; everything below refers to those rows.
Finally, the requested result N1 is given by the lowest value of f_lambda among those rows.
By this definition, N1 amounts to 5.603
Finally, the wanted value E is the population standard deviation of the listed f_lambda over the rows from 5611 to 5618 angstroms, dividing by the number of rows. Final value 0.06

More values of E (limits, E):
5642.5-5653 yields 0.13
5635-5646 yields 0.10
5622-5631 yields 0.06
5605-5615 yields 0.10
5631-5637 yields 0.13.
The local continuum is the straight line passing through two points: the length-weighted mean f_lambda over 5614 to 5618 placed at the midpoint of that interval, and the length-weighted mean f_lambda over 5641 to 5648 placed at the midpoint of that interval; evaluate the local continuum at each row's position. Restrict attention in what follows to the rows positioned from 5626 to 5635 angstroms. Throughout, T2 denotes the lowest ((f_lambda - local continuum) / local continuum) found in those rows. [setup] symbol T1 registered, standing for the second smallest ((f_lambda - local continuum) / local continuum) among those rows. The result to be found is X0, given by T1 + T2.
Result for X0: -0.07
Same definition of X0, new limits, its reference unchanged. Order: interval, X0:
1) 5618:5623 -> -0.11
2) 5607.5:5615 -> -0.09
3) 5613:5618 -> -0.01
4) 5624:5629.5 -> -0.09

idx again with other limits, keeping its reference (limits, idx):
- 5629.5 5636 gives 0.3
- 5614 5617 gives 0.0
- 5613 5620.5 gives 0.1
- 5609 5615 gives 0.0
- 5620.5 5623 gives 0.4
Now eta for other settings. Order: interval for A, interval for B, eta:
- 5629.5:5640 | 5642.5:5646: 32.1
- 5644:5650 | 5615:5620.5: 35.3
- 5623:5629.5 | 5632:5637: 32.5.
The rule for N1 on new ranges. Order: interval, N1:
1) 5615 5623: 5.625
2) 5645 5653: 5.567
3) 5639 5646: 5.246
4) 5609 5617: 6.035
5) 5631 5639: 5.29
